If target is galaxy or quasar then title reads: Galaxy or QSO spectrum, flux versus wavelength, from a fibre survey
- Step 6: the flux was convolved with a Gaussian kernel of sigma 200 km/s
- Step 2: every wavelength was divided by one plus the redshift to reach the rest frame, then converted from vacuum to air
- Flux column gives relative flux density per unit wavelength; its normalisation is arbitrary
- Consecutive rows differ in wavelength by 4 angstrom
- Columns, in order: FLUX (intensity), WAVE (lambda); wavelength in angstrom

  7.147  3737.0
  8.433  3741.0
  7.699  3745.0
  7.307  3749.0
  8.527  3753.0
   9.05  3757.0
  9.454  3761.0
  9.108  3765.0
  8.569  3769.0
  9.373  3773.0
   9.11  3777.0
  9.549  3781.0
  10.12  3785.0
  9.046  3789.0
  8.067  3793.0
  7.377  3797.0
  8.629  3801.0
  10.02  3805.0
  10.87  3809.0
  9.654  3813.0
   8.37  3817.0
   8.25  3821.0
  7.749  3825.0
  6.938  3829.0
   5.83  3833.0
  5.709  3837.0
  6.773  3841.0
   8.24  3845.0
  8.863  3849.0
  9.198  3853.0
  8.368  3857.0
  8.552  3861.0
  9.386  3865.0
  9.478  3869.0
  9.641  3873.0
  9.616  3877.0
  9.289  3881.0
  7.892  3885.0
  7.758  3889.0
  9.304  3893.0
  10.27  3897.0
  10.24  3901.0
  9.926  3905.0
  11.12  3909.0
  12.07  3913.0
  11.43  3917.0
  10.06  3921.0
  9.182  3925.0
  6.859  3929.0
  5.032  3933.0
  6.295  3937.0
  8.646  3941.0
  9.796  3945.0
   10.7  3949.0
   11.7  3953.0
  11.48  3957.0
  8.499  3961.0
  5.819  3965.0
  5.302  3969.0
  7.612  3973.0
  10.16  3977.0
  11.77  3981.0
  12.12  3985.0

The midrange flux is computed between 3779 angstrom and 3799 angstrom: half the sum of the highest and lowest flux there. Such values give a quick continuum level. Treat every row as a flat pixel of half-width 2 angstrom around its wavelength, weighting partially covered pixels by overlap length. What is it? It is 8.7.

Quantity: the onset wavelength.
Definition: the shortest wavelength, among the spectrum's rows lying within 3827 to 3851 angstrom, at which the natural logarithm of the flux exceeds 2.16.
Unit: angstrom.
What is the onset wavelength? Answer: 3849.0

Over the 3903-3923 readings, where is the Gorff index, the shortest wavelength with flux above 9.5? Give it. 3905.0 angstrom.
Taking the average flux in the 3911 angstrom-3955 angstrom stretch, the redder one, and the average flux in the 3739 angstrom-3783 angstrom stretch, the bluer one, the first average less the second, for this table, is 0.5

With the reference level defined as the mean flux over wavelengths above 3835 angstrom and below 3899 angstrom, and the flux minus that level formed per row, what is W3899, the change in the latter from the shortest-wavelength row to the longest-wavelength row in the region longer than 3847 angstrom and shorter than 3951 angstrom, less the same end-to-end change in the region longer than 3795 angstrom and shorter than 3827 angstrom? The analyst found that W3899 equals 1.5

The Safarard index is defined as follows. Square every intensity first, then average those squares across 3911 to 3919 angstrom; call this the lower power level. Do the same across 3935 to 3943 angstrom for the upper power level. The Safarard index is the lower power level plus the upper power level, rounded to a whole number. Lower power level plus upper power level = 195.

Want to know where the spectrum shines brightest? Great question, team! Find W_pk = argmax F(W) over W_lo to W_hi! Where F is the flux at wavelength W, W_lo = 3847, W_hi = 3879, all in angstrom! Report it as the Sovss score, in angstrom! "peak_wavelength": 3873.0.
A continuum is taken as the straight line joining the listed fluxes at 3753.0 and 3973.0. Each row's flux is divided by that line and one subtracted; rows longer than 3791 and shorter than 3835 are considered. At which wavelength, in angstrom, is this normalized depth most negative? 3833.0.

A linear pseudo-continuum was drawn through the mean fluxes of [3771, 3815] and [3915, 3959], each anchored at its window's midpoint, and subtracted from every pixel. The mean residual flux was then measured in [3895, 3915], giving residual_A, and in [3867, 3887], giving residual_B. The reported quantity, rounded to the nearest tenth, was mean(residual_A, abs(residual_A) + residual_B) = 1.5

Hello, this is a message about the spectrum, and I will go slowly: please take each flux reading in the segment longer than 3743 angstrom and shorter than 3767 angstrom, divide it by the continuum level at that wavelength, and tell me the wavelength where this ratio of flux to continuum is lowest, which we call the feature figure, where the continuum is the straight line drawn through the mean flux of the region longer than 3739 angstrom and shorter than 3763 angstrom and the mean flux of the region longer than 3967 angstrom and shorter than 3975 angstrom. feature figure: 3749.0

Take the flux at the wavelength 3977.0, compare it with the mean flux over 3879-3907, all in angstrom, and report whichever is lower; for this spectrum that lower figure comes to 9.2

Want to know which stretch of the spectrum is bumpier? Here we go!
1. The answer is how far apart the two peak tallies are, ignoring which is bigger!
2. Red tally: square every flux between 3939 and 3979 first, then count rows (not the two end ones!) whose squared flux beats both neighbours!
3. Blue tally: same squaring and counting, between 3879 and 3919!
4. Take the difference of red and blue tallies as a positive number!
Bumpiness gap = 1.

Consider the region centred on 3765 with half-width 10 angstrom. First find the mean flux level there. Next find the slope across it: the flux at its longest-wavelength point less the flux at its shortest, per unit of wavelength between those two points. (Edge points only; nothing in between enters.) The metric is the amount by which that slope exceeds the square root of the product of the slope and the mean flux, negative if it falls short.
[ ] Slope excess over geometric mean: -0.41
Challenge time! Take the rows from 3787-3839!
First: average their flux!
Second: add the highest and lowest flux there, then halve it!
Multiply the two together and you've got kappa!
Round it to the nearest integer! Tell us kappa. 68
